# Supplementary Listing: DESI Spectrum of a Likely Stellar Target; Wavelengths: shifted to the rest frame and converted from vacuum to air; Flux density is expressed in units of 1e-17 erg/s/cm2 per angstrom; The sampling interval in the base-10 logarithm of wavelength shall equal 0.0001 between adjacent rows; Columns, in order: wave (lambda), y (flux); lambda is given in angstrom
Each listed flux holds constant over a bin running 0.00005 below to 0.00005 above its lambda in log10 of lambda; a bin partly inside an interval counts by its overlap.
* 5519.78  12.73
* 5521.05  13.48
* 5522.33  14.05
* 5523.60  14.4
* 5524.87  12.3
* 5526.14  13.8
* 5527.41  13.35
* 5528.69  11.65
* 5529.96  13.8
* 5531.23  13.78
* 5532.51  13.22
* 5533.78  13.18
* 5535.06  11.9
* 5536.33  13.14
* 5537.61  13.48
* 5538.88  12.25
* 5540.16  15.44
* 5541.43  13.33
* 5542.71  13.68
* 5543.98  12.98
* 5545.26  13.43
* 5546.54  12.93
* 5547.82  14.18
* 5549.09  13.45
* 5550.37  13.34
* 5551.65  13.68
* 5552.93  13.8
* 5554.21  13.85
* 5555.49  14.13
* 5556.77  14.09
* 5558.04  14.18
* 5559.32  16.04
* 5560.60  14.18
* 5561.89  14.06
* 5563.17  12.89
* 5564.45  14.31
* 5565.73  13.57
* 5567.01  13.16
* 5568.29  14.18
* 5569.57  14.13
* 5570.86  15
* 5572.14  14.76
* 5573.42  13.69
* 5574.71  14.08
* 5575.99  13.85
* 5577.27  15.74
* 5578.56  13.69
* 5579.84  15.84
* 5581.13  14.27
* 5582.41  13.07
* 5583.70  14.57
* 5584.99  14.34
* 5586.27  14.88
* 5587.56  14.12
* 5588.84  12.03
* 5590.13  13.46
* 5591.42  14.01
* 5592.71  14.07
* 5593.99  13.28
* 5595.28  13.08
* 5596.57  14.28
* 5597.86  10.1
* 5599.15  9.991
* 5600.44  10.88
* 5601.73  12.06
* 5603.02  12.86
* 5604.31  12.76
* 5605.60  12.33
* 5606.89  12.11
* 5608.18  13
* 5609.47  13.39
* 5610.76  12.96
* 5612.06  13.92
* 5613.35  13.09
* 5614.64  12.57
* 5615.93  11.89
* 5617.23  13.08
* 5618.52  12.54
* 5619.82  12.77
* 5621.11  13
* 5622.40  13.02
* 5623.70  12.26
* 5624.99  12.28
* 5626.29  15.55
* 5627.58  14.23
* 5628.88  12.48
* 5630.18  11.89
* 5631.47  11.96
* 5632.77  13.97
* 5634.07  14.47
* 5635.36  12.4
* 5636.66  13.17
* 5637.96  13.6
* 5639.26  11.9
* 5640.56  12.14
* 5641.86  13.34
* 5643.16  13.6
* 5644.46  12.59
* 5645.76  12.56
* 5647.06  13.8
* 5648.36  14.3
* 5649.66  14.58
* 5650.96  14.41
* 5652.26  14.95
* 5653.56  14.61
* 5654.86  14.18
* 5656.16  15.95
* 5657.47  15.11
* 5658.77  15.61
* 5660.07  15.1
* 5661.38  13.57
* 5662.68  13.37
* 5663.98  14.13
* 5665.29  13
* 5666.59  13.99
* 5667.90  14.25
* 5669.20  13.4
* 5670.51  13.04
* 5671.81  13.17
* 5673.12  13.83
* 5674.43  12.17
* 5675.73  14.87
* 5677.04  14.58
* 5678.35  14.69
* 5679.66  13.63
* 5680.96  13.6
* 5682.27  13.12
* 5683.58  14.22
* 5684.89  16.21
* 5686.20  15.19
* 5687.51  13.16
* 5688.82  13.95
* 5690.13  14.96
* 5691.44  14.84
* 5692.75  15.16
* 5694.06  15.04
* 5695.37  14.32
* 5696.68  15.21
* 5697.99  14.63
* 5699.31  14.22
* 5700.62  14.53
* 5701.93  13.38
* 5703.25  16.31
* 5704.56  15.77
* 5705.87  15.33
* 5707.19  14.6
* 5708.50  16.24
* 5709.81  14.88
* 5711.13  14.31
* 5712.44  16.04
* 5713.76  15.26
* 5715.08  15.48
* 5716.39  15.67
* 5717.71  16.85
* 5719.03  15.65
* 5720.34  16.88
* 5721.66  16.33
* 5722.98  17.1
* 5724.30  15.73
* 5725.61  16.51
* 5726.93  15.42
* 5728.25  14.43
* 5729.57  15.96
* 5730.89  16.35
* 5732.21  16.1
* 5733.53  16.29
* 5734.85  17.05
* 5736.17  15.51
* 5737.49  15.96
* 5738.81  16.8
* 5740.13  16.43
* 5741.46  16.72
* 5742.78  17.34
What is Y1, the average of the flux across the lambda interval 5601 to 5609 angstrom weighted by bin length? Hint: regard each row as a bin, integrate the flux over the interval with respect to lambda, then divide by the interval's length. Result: 12.5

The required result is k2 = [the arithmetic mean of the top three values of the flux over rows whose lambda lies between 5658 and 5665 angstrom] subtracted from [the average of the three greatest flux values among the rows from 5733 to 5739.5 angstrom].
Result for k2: 1.8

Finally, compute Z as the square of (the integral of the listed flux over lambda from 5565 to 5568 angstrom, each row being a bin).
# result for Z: 1643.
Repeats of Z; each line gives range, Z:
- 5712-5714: 980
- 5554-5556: 784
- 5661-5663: 729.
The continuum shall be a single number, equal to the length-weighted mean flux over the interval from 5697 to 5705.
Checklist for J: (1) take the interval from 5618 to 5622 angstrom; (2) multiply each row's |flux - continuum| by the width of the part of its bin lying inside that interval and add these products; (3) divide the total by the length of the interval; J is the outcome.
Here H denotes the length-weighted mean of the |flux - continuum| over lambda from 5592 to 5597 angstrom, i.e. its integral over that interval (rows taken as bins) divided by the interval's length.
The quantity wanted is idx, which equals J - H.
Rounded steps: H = 1.13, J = 2.0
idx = 0.9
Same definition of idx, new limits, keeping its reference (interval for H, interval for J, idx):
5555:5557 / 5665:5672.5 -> 0.6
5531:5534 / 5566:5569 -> -0.3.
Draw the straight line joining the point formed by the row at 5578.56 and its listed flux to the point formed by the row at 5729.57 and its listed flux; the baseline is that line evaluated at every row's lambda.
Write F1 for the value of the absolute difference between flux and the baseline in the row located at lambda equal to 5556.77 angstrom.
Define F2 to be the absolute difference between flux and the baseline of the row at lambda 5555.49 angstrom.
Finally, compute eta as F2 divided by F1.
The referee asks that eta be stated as 1.1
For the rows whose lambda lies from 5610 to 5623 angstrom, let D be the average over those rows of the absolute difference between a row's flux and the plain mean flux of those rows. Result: 0.35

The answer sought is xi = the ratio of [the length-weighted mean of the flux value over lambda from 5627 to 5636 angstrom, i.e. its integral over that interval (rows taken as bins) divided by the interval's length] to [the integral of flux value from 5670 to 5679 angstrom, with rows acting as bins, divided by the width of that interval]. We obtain 0.95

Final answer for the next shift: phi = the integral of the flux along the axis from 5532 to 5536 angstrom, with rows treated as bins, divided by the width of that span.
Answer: 12.8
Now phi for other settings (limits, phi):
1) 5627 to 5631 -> 12.8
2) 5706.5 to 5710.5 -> 15.2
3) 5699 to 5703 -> 14.3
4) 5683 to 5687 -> 15.1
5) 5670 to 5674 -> 13.3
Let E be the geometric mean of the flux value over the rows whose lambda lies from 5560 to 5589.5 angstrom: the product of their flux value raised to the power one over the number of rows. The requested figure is 14.1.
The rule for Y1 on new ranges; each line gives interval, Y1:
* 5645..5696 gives 14.2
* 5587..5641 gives 12.8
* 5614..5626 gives 12.7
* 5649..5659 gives 14.9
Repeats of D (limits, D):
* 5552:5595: 0.55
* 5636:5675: 0.81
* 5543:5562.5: 0.49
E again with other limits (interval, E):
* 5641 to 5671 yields 14.0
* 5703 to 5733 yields 15.8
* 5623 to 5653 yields 13.3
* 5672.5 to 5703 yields 14.3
